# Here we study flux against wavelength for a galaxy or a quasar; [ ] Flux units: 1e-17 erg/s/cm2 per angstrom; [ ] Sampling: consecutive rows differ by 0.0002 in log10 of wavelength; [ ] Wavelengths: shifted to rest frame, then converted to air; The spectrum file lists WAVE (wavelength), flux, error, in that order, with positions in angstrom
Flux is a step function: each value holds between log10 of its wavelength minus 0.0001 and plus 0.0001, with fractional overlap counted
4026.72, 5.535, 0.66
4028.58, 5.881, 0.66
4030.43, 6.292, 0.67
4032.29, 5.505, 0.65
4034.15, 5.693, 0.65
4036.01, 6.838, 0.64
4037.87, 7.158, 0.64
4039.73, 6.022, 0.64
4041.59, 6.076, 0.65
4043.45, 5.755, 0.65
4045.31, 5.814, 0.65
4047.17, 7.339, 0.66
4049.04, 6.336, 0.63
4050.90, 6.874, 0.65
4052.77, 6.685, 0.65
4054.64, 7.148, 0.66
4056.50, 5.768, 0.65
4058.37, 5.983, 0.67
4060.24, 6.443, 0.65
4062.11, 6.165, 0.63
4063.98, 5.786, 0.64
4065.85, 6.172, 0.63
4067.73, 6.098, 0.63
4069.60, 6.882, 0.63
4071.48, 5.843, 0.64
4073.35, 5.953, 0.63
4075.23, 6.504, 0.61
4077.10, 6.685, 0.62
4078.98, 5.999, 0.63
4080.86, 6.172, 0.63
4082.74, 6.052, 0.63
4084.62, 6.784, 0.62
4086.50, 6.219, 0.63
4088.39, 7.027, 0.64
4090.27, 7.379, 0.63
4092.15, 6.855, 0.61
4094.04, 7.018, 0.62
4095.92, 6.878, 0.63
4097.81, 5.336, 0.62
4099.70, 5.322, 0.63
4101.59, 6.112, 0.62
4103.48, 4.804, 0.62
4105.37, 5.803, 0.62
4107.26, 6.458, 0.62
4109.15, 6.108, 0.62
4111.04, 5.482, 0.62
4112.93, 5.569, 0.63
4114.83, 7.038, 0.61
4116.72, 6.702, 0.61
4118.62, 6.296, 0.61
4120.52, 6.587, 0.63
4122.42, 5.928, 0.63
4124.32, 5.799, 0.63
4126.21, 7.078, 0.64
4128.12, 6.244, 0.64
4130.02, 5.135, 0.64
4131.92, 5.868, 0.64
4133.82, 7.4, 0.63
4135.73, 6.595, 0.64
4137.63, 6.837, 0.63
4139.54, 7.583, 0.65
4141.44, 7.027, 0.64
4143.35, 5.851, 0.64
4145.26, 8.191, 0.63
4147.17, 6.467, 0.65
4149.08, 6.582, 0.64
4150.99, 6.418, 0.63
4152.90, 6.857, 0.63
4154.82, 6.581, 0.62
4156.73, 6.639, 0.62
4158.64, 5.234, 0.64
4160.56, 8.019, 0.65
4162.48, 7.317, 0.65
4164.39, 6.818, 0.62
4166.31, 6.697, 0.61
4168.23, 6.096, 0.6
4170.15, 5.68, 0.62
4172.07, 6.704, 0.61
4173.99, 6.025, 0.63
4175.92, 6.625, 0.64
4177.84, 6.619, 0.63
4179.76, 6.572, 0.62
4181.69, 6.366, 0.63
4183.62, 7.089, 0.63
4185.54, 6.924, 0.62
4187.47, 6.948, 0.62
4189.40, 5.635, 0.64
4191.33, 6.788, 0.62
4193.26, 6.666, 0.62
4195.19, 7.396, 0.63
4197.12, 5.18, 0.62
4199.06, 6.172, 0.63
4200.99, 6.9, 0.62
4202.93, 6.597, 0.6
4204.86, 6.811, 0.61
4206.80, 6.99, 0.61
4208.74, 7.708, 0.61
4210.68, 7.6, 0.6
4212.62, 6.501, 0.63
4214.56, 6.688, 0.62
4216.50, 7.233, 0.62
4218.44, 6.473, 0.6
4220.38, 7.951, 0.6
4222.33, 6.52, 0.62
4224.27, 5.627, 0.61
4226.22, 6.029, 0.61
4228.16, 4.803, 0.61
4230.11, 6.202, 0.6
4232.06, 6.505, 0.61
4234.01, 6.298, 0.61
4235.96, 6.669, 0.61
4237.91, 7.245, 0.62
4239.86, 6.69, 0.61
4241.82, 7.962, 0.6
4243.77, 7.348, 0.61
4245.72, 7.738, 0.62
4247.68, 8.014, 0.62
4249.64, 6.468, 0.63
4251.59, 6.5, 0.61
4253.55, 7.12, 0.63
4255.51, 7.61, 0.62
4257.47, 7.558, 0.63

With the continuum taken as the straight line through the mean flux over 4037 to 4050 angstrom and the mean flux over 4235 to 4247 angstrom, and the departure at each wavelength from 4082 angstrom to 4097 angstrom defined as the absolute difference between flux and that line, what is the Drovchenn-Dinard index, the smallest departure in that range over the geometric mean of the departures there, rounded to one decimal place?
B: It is 0.6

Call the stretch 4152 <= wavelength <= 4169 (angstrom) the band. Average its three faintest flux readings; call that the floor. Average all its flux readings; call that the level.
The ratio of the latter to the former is 1.12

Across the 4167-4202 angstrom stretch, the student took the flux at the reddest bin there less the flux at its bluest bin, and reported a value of 0.8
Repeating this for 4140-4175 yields -1.0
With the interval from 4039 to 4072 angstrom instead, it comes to -0.2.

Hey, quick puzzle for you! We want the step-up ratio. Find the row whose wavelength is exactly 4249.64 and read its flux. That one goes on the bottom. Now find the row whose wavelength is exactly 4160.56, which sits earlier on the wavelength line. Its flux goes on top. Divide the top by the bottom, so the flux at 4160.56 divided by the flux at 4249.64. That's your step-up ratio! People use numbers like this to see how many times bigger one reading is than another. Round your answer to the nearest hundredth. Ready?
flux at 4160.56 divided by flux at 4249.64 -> 1.24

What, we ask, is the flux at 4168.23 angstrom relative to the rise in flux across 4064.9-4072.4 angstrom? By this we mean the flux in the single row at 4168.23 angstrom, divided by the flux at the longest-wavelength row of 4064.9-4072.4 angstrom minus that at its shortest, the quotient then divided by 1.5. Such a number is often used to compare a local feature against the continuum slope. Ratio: -12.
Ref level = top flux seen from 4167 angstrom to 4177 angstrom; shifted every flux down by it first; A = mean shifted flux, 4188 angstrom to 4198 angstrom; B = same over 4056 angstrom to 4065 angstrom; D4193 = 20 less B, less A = 21.0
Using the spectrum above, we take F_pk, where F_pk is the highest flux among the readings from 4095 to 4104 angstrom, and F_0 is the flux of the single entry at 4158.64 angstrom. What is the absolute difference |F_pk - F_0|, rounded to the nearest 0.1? 1.6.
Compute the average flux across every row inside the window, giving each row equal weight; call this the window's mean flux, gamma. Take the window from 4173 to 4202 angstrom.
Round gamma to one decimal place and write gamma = 6.5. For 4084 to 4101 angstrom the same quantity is 6.5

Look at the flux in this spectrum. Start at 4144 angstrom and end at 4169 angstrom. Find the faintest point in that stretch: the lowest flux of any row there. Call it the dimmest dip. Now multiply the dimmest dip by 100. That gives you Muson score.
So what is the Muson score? 523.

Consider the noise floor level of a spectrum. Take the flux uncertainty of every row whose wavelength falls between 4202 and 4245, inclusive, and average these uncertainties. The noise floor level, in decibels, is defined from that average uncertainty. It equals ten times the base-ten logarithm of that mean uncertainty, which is -2.15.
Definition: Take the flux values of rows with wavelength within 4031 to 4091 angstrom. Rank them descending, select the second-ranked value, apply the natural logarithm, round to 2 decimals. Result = 1.99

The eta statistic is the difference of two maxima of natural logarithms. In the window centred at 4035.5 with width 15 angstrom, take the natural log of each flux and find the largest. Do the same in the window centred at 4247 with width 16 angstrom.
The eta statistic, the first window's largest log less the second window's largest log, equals -0.11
